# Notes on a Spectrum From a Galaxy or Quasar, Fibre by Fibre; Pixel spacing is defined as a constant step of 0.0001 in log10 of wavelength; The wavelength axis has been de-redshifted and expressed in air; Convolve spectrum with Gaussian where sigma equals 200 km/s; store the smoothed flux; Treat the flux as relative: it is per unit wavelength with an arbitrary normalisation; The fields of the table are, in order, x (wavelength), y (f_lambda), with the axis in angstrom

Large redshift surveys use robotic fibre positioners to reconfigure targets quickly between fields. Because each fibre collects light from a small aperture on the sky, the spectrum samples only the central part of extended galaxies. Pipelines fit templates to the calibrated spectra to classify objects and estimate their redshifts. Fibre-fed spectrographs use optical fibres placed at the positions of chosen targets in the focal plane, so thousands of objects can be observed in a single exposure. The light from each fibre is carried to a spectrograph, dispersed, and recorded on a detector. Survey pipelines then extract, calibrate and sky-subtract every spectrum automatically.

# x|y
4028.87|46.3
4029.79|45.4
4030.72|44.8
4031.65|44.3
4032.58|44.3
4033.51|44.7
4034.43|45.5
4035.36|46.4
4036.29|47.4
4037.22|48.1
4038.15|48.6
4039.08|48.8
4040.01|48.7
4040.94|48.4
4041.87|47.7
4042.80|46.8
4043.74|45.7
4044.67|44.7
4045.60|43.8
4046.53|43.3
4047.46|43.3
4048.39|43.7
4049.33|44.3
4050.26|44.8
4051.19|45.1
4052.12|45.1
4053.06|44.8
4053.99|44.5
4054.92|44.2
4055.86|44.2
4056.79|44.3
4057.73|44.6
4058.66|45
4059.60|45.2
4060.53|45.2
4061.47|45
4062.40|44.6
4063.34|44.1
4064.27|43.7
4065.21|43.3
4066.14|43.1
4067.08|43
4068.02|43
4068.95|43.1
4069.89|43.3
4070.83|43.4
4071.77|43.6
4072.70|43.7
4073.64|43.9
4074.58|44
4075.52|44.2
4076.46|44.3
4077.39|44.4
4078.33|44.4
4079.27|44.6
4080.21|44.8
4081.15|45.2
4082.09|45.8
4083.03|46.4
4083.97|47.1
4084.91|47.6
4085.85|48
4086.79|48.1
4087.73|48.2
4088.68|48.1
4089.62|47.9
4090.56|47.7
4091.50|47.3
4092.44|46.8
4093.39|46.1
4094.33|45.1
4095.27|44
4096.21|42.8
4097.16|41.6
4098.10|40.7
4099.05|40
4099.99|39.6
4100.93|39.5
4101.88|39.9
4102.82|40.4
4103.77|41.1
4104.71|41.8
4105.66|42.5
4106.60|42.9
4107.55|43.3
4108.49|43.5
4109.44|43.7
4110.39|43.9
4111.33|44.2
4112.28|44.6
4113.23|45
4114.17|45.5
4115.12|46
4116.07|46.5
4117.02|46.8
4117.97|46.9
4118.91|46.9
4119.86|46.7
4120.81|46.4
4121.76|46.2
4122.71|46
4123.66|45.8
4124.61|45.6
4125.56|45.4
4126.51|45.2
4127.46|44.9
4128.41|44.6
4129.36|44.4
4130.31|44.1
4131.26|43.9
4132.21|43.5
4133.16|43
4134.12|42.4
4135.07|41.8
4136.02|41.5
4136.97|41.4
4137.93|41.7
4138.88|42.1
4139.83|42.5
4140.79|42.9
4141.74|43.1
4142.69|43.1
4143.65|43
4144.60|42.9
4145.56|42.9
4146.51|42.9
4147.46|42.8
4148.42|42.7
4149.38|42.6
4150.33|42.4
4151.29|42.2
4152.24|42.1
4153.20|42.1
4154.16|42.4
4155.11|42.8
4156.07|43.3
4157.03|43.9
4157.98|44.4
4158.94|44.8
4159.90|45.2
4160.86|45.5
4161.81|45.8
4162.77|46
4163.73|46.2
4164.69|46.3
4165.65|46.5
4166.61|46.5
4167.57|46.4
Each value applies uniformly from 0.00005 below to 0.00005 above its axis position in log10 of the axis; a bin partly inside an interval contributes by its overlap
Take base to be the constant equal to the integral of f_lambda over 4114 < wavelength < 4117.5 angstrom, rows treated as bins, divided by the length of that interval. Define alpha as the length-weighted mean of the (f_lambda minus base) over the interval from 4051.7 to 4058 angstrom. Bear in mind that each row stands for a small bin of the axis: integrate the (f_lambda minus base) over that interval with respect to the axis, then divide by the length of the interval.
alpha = -2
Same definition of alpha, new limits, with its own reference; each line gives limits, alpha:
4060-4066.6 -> -2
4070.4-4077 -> -2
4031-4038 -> 0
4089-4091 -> 2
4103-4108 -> -4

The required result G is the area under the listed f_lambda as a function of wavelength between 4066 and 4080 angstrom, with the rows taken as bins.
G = 613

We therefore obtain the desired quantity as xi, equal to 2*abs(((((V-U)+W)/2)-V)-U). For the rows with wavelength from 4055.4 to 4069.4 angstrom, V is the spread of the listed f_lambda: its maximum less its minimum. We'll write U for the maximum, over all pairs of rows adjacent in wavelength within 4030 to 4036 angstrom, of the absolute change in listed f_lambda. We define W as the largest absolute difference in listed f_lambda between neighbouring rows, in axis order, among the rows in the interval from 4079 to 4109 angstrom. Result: 3.7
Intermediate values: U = 0.90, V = 2.2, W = 1.20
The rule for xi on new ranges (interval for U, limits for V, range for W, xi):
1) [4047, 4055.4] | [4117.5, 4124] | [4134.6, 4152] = 2.5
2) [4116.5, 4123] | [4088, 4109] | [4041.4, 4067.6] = 8.4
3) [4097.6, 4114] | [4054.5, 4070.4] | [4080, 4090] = 3.6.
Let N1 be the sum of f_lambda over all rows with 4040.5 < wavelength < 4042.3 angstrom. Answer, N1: 96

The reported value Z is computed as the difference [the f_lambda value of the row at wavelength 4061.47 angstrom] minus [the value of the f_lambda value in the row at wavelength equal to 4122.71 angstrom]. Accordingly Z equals -1.0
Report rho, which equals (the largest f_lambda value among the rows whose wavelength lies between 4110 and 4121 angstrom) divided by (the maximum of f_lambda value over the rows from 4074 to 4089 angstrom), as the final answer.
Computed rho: 0.97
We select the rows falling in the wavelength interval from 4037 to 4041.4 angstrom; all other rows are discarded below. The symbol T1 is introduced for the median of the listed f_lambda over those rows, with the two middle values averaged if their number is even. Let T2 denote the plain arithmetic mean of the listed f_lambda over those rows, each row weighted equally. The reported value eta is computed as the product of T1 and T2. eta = 2358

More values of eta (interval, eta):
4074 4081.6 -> 1975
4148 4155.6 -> 1798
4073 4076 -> 1937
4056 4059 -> 1991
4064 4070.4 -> 1863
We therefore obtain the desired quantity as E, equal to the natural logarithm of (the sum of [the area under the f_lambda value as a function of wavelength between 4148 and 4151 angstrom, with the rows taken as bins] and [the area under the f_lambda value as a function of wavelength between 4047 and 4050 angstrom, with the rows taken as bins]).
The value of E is 5.56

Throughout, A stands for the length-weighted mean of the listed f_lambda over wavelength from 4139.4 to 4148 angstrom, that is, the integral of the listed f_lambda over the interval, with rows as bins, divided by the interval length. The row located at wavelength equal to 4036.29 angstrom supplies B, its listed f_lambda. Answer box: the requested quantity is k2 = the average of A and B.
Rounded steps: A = 42.9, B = 47.4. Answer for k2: 45.1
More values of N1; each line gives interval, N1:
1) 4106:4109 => 130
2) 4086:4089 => 144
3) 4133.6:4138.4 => 209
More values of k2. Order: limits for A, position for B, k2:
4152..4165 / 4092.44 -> 45.6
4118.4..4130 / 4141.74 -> 44.4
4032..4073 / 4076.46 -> 44.6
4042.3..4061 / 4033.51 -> 44.7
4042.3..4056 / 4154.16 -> 43.5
